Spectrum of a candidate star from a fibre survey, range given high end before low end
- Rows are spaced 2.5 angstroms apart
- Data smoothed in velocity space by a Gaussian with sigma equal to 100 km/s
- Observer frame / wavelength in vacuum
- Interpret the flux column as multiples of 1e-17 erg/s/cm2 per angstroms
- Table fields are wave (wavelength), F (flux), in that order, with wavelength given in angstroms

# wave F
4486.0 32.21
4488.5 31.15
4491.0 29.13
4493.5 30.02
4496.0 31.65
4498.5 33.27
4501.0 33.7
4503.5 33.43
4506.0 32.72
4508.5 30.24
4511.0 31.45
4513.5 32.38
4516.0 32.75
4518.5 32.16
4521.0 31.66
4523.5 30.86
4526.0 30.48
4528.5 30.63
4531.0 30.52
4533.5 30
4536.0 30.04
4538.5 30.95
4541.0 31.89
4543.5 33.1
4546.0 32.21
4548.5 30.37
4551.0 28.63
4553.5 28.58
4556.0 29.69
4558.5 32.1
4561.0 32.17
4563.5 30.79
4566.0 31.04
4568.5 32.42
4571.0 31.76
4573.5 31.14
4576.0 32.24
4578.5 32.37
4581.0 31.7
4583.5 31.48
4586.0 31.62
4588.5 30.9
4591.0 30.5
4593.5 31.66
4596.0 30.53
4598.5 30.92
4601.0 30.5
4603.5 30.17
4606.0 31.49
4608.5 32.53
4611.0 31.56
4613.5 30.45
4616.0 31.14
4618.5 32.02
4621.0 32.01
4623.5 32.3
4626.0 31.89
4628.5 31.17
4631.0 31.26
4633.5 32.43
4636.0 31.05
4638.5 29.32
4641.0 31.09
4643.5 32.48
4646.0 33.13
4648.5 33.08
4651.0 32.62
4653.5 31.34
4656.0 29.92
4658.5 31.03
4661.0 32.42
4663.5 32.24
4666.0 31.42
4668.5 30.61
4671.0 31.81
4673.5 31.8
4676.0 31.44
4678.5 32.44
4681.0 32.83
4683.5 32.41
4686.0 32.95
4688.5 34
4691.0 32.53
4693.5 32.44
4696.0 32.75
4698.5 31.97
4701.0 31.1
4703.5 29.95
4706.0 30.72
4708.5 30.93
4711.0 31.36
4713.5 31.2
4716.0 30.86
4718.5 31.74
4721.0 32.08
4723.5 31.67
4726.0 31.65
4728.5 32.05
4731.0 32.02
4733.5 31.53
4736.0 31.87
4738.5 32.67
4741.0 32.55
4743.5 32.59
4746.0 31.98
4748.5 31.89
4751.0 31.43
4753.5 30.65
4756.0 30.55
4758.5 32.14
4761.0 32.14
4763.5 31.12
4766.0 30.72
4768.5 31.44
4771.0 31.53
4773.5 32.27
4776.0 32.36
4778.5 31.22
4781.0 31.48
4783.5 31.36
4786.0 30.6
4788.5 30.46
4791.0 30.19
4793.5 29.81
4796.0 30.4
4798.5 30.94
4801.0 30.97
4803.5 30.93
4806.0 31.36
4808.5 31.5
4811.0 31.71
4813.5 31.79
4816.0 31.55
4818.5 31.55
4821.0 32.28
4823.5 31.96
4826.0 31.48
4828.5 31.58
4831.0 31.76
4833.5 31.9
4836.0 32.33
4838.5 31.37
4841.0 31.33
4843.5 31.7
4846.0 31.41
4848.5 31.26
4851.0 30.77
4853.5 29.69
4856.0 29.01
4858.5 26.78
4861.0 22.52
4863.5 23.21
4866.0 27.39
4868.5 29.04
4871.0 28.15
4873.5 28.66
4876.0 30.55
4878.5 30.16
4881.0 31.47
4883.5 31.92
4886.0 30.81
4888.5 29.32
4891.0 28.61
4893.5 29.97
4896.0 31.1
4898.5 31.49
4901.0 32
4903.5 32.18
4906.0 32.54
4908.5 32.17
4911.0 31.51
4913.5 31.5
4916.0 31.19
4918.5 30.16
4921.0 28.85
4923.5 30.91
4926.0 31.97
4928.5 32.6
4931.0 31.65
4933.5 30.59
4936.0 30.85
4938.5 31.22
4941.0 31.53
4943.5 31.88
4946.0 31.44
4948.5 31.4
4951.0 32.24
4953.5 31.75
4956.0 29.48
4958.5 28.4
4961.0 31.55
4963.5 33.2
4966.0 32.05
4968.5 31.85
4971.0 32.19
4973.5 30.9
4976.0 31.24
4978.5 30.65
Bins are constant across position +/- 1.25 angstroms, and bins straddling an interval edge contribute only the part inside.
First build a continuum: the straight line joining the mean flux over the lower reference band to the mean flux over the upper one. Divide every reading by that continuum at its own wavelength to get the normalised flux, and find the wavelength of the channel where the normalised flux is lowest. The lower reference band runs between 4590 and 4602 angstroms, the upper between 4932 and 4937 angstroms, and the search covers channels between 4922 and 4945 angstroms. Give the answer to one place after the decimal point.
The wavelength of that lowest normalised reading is 4933.5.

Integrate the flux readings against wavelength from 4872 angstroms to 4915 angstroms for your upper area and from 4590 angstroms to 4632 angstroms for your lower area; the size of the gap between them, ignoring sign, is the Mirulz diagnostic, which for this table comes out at 15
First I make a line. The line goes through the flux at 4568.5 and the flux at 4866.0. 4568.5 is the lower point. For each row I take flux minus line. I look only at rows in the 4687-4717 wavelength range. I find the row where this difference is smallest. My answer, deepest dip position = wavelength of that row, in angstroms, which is 4703.5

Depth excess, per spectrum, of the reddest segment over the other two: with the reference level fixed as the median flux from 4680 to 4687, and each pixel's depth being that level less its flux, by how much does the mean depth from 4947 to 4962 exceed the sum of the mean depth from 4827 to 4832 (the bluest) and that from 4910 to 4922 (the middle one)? -1.3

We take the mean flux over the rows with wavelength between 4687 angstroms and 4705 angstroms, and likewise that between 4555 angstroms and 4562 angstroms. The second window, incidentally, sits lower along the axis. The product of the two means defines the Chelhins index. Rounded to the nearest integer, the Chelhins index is 1006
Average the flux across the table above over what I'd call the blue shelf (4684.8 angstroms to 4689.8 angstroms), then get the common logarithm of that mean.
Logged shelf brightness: 1.52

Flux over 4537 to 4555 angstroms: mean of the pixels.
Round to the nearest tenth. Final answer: 30.8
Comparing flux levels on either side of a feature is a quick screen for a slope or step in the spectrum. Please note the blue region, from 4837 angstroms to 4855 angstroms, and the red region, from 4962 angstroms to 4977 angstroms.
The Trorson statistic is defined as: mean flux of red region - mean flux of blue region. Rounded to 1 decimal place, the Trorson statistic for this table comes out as 0.8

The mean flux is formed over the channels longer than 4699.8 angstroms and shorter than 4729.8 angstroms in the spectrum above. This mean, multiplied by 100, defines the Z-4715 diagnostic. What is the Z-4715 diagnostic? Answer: 3128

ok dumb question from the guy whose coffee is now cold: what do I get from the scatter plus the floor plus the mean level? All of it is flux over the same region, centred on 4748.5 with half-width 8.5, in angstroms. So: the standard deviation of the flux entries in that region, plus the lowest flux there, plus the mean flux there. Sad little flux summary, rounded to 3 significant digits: 63.0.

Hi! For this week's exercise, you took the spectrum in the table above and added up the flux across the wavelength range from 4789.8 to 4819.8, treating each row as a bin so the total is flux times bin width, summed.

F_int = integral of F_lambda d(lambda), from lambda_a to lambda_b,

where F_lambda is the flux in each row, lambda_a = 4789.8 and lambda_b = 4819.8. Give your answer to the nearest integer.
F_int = 932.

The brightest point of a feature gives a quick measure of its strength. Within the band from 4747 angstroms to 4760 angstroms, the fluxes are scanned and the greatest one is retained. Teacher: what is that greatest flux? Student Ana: 32.14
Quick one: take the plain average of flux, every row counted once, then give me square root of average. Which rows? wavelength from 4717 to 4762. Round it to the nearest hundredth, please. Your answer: 5.64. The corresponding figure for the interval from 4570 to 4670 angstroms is 5.61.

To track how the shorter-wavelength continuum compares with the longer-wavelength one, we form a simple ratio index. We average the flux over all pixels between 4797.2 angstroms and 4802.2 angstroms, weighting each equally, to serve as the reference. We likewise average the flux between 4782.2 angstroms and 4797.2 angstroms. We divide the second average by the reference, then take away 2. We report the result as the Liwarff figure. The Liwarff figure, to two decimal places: -1.02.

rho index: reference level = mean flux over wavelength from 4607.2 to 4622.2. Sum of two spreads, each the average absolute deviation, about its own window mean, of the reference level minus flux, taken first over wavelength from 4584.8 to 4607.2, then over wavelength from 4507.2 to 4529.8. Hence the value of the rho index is 1.20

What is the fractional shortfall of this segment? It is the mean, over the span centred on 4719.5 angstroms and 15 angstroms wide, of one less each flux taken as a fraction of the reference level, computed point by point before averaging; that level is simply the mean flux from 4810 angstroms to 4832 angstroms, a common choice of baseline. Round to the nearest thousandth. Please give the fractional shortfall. 0.007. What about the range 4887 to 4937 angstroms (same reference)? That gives 0.021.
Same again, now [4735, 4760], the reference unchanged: -0.003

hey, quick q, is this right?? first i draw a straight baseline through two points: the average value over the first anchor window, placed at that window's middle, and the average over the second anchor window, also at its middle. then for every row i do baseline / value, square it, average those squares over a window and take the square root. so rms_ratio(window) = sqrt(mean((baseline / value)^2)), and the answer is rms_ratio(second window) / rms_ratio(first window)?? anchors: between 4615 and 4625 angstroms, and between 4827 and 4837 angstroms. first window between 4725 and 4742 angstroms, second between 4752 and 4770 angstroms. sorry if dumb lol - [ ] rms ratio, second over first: 1.03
